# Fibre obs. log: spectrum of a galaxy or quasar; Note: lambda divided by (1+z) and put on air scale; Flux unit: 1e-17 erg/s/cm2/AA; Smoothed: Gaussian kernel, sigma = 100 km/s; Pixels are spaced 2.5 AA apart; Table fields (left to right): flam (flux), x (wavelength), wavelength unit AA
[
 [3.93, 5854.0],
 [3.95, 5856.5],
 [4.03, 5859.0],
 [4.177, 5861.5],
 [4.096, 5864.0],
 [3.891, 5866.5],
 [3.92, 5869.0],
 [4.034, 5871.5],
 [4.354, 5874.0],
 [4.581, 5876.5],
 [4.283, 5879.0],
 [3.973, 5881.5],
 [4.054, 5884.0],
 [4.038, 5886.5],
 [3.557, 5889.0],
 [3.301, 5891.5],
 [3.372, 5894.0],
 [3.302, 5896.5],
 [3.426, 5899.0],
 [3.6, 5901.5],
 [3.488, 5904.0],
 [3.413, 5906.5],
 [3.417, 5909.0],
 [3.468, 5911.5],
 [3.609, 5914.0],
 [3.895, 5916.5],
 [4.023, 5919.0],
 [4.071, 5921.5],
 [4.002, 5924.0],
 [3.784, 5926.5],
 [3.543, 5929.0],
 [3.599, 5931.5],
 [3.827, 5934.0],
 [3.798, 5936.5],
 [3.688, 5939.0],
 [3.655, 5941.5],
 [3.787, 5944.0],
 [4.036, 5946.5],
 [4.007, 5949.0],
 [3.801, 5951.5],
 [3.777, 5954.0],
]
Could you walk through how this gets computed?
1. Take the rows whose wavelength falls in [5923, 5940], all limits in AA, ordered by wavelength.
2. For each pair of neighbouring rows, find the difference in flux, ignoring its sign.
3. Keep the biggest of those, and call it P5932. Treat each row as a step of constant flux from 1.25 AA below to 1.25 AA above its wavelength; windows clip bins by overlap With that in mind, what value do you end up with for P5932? 0.24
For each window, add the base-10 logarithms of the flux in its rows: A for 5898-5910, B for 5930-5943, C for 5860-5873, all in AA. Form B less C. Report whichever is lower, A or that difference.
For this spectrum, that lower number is -0.17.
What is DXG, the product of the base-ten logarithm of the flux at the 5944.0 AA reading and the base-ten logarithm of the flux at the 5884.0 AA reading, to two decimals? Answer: 0.35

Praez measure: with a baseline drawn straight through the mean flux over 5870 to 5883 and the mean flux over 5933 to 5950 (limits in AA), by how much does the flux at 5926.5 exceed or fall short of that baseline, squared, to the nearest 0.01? 0.02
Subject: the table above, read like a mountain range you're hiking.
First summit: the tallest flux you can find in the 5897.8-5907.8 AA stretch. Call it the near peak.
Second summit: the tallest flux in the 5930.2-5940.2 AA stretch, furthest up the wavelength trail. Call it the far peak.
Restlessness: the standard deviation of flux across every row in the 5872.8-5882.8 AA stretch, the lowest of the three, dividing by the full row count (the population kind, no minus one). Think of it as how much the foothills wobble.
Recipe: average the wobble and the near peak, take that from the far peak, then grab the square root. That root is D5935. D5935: 1.39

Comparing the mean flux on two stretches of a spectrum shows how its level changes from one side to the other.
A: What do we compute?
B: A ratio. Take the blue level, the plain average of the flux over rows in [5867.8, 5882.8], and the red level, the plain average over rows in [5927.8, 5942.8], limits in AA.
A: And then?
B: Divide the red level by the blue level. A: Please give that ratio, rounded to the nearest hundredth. 0.88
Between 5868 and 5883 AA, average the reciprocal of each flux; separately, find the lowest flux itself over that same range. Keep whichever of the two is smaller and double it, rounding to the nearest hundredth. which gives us 0.48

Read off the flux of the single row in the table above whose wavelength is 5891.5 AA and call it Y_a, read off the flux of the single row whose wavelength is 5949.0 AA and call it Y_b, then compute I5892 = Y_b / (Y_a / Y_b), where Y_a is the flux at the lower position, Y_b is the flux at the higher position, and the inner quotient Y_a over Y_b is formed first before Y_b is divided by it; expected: 4.9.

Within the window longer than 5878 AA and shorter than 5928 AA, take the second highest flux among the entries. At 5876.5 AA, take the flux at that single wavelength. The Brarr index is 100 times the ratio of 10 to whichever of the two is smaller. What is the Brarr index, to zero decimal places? 246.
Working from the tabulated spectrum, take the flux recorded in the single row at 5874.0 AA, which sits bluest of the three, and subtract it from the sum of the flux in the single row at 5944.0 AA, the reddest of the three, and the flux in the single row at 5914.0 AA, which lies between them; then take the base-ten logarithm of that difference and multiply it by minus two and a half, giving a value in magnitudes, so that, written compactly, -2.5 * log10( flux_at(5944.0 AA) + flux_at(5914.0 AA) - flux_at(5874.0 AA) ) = -1.21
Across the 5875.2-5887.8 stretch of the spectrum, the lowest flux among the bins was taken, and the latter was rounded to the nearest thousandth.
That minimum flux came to 3.973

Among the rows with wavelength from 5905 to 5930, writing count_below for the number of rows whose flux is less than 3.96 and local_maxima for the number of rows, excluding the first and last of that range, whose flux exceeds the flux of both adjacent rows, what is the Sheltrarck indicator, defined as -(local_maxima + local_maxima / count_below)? -1.1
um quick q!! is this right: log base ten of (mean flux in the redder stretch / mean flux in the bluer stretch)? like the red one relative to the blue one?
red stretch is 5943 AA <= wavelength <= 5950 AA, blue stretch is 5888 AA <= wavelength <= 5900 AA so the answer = 0.07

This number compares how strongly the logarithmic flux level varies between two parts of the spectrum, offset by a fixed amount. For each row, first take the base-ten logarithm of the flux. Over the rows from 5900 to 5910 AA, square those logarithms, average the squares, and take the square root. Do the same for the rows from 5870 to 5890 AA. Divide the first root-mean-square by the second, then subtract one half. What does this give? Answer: 0.383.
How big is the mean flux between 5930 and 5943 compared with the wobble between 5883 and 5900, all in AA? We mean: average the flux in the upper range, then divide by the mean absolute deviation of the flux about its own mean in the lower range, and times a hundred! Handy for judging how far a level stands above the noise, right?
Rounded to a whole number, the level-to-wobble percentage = 1390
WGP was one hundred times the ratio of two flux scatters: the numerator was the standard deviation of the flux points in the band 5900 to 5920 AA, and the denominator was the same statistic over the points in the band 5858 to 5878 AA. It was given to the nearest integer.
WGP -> 98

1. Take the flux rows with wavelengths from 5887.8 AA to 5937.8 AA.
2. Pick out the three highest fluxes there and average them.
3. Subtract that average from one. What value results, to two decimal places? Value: -3.03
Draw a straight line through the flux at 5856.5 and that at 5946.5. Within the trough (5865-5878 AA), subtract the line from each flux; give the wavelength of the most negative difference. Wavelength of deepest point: 5866.5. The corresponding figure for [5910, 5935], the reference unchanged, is 5911.5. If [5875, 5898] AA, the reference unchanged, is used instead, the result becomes 5896.5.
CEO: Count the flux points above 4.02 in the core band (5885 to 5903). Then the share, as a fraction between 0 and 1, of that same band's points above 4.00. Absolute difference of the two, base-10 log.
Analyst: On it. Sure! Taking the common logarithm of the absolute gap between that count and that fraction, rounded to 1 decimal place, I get -0.1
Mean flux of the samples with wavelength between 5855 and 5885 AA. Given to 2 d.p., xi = 4.11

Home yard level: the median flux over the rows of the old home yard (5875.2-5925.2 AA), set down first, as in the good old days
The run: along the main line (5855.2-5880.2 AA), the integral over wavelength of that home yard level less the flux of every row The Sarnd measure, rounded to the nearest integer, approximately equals -13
